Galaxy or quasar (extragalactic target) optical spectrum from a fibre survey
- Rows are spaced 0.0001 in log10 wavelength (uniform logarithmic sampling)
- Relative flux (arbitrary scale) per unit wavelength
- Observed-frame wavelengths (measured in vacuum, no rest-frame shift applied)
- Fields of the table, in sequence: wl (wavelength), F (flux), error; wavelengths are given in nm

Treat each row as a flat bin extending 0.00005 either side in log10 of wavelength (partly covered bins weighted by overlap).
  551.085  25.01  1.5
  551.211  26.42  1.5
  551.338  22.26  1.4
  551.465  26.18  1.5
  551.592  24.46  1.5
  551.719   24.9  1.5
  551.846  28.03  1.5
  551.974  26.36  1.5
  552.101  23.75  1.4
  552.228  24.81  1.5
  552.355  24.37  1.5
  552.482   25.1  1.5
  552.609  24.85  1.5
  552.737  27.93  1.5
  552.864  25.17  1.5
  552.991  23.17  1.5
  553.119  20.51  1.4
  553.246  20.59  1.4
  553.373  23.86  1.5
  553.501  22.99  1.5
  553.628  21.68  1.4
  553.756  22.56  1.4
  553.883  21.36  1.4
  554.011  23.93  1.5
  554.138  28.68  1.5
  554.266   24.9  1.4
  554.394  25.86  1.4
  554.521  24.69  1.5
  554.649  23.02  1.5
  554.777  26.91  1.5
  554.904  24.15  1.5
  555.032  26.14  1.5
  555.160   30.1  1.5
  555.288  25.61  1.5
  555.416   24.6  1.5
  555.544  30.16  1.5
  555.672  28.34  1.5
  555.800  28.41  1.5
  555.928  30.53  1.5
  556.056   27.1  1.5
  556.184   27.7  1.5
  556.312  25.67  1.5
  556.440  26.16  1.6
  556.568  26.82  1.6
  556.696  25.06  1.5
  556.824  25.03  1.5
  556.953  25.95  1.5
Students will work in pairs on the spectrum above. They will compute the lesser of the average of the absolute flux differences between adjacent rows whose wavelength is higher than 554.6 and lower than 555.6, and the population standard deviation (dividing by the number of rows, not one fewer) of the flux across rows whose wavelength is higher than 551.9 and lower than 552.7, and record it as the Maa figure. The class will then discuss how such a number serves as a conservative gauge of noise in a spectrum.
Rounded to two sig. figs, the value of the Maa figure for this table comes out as 0.79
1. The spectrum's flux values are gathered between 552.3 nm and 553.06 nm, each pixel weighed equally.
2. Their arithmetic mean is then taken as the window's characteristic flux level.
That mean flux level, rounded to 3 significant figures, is 25.1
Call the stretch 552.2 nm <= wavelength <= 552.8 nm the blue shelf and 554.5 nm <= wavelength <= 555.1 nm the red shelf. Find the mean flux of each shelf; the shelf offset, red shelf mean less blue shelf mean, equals 0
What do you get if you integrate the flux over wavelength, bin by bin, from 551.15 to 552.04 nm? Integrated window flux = 22.7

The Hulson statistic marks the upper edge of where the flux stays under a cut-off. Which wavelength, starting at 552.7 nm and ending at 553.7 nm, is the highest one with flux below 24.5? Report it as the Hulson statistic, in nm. 553.628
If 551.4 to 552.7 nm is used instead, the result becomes 552.355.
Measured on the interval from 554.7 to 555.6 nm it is 554.904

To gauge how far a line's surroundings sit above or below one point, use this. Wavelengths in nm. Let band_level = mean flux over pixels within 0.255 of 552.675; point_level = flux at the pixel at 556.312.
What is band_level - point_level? 0.1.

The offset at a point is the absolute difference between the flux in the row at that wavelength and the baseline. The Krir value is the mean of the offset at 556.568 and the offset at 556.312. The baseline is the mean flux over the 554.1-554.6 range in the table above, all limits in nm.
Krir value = 0.6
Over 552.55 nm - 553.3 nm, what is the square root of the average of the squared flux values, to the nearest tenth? 23.8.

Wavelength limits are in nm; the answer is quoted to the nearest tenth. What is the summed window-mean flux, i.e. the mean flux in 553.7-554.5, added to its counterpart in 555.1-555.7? 52.3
